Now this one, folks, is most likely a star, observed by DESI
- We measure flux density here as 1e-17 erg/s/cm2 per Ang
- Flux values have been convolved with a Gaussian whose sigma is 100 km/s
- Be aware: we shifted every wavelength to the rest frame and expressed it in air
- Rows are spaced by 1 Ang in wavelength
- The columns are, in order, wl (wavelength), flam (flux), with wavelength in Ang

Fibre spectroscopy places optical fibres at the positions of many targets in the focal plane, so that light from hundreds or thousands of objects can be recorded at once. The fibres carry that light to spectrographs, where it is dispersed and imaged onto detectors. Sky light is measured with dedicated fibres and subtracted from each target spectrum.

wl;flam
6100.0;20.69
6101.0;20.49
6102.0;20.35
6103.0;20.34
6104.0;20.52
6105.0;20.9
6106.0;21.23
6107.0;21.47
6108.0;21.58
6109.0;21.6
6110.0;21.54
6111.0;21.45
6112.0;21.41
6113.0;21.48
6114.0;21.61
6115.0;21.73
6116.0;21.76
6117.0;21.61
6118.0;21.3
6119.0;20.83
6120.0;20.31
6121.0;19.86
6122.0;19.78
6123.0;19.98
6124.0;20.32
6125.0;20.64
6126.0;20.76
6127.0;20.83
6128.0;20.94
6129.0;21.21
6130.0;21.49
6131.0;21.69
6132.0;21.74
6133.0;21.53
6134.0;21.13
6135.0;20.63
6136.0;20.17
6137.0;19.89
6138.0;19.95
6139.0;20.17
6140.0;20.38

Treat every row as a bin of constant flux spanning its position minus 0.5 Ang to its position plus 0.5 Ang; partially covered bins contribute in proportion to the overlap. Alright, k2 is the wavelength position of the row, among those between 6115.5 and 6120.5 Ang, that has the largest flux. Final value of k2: 6116.0 Ang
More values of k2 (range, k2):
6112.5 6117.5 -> 6116.0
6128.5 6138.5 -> 6132.0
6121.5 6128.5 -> 6128.0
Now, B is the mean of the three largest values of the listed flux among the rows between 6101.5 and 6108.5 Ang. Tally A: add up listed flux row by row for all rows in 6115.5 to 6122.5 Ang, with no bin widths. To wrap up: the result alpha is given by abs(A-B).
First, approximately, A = 145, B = 21.4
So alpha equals 124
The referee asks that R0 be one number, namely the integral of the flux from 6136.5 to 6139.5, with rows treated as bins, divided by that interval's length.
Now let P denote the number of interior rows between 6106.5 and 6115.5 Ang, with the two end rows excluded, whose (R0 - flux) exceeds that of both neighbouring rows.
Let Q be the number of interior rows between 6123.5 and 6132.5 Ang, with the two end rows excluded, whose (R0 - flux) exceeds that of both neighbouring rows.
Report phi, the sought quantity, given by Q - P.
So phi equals -1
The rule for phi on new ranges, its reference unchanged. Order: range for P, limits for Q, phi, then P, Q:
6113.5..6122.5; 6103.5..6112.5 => 0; 0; 0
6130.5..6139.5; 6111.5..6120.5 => -1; 1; 0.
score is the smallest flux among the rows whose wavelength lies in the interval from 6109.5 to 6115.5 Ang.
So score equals 21.41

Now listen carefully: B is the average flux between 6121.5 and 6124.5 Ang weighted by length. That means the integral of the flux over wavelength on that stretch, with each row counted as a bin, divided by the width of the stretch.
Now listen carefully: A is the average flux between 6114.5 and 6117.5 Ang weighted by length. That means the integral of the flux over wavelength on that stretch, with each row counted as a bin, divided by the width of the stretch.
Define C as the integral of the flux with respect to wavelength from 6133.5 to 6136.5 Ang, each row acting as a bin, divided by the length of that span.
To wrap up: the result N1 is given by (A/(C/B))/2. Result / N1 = 10.5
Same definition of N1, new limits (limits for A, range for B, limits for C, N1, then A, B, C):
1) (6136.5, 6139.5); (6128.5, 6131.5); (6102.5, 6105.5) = 10.4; 20.0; 21.5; 20.6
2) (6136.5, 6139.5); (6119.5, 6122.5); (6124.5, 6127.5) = 9.6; 20.0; 20.0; 20.7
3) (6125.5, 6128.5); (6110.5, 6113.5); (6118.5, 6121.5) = 11.0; 20.8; 21.4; 20.3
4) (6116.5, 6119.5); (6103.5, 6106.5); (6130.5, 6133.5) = 10.2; 21.2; 20.9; 21.7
